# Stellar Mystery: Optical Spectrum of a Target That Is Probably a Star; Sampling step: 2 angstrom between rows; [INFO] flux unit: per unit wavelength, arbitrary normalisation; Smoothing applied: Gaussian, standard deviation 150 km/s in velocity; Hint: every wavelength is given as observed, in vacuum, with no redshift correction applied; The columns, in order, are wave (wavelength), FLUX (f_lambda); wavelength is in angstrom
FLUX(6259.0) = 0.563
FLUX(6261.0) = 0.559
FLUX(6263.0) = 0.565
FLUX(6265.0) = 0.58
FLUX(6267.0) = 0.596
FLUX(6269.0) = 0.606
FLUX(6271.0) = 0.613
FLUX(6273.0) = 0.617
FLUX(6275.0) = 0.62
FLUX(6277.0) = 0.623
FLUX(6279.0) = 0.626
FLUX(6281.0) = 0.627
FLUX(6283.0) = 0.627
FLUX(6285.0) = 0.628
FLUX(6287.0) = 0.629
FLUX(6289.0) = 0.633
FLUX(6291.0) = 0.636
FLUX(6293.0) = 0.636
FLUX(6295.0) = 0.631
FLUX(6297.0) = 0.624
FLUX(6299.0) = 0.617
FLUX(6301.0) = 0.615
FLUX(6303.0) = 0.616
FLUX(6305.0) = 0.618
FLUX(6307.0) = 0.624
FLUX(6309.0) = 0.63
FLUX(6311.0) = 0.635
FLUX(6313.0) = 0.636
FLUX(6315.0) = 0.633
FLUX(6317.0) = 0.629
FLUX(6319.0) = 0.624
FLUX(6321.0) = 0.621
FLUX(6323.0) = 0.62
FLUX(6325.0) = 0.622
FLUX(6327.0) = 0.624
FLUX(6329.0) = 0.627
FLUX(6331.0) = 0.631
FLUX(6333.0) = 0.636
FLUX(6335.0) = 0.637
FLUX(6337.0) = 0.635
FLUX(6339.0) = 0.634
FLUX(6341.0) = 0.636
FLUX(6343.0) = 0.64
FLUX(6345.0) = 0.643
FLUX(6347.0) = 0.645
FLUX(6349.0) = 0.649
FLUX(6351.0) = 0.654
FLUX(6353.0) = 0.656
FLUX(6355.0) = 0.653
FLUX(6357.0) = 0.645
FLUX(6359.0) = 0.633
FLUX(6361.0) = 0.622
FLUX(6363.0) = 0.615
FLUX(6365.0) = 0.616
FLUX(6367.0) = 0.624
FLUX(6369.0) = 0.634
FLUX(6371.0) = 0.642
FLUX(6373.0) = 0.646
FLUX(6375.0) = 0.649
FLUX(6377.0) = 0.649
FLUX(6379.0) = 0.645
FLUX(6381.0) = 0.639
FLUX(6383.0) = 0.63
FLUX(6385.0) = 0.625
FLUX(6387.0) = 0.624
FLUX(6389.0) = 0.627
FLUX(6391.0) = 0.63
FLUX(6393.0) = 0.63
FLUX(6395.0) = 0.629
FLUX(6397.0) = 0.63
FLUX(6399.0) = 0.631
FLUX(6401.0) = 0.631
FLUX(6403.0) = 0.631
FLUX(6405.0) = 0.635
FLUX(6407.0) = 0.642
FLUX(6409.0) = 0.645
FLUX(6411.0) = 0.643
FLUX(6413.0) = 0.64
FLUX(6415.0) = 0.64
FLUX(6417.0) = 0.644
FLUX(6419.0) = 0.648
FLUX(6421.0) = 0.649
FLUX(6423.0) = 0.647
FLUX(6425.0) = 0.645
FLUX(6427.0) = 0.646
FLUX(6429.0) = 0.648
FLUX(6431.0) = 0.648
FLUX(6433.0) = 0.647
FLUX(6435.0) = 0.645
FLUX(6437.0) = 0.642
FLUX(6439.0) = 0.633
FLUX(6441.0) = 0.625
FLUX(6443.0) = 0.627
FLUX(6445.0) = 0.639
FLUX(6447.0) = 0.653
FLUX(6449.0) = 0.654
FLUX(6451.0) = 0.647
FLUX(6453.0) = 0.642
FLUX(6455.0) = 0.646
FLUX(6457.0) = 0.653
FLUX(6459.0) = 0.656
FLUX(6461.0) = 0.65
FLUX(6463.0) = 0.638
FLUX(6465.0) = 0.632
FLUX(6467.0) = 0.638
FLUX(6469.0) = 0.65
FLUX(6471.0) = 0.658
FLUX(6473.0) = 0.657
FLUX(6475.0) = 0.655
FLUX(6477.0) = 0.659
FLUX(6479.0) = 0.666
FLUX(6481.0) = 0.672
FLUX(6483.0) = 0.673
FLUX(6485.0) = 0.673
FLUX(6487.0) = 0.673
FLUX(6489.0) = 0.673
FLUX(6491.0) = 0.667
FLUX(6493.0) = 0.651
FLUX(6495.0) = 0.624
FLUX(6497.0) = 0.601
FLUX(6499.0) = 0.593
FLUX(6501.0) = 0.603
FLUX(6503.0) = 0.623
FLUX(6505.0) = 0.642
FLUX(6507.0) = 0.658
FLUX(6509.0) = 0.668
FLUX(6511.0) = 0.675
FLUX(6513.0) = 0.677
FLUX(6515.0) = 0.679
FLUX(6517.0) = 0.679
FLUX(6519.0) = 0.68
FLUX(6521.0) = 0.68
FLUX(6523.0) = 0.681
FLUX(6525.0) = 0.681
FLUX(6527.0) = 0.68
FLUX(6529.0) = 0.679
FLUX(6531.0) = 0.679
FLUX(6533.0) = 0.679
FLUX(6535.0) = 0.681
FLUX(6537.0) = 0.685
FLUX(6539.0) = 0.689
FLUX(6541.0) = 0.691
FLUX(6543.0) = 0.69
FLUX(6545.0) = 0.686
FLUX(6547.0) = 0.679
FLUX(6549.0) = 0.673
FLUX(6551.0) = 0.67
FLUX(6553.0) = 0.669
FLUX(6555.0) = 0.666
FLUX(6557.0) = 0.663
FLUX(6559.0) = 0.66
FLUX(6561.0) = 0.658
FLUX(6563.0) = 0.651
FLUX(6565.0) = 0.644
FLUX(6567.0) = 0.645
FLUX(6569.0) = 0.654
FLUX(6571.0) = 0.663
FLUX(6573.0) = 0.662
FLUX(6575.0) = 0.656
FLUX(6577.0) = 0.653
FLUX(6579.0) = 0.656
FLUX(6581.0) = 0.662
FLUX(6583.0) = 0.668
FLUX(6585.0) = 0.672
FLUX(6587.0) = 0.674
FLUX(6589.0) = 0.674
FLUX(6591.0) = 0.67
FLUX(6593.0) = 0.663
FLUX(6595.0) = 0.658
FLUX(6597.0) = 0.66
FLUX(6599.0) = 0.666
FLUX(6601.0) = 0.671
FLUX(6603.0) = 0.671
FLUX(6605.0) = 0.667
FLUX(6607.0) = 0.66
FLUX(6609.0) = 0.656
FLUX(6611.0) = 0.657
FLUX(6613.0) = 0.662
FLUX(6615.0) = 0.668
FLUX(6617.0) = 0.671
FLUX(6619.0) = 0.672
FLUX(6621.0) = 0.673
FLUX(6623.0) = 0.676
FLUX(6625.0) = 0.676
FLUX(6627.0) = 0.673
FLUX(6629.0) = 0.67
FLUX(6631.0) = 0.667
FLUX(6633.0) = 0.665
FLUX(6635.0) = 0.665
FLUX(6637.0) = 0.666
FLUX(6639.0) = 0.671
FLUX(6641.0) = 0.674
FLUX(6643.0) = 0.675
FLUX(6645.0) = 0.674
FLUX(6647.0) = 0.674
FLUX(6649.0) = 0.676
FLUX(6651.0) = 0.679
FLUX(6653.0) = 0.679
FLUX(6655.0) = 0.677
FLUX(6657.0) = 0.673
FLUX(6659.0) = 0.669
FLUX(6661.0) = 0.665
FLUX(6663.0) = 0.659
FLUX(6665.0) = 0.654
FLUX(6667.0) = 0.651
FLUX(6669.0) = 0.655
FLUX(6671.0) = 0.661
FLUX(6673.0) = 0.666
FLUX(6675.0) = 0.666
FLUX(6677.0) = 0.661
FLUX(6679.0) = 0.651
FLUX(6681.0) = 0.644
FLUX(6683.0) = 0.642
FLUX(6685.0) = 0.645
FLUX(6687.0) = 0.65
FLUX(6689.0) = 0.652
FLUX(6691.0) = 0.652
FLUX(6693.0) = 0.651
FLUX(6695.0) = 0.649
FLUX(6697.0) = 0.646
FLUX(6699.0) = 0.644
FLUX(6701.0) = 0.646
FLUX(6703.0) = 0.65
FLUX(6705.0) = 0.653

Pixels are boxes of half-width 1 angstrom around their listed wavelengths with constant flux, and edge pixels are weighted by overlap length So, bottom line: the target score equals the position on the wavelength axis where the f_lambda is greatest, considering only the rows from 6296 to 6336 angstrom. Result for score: 6335.0 angstrom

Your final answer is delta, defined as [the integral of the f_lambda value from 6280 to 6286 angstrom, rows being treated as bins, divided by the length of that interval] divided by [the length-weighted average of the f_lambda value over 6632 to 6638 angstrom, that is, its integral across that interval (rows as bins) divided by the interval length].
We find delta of 0.94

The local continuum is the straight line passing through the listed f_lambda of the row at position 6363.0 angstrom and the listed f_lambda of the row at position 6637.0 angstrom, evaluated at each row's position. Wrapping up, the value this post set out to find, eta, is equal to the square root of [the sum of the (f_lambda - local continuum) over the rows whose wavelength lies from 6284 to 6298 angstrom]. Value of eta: 0.45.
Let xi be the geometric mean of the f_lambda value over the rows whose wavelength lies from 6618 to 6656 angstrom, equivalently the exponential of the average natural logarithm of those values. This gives 0.673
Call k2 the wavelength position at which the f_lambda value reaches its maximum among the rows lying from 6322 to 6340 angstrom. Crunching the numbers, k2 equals 6335.0 angstrom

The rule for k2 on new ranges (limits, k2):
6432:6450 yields 6449.0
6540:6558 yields 6541.0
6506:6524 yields 6523.0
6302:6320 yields 6313.0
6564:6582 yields 6571.0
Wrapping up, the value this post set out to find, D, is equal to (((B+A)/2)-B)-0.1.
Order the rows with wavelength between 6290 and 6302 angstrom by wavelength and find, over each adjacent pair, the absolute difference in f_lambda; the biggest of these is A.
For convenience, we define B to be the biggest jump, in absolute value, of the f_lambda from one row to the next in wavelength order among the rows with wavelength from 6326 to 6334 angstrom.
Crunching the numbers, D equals -0.099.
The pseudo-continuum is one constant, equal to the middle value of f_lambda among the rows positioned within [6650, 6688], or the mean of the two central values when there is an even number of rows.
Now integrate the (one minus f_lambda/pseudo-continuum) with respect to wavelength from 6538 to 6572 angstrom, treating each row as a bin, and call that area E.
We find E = -0.34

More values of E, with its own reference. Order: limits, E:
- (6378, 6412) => 1.42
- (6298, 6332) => 1.86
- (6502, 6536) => -0.56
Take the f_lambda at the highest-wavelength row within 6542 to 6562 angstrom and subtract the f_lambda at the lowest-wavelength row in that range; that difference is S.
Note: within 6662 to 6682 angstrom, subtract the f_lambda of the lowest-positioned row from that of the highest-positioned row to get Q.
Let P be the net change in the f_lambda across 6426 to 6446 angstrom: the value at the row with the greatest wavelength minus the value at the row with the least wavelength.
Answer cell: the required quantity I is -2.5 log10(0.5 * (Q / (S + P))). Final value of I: 1.8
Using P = -0.007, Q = -0.015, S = -0.032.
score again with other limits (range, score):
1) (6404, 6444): 6421.0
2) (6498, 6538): 6537.0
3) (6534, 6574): 6541.0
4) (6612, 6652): 6651.0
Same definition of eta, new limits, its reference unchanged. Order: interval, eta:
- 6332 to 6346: 0.43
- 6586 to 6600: 0.25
